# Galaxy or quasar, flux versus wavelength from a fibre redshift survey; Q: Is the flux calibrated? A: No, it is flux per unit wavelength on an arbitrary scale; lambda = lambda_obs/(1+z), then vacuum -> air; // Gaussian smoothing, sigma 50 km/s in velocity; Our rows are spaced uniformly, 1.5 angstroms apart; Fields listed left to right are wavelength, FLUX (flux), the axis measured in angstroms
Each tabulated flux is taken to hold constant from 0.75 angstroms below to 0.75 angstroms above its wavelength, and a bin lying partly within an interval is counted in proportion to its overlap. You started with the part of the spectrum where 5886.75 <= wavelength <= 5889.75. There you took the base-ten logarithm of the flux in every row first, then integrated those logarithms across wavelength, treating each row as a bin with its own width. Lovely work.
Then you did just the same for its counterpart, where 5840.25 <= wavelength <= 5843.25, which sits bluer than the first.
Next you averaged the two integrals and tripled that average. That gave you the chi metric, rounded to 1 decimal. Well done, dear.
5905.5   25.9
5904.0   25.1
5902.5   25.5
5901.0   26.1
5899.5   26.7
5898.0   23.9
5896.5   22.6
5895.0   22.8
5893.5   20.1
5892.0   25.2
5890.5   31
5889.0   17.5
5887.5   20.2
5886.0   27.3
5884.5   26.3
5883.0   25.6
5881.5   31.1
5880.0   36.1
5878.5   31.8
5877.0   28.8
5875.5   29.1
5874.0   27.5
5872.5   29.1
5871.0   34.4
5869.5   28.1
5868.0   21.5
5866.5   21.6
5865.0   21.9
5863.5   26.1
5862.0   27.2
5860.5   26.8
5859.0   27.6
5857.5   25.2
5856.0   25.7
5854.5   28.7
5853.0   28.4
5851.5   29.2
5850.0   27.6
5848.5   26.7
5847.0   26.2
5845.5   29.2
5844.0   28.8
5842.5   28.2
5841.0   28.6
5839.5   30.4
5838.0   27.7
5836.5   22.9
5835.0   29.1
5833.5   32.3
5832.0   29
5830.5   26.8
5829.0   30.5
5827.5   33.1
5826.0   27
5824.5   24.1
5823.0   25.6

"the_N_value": 12.3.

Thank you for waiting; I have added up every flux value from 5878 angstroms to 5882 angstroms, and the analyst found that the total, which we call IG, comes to 99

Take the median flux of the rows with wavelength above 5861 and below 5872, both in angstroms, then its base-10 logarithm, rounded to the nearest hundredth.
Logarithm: 1.42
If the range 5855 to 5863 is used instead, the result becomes 1.43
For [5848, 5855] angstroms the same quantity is 1.45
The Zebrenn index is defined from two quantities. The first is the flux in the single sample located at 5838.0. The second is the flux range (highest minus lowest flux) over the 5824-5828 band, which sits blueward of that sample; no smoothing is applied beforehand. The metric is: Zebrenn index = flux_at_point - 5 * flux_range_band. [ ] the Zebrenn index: -17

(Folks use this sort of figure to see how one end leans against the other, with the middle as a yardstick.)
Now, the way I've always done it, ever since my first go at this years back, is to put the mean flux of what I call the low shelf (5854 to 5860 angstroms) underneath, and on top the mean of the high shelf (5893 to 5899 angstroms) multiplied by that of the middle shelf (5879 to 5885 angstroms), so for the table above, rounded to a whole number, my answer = 25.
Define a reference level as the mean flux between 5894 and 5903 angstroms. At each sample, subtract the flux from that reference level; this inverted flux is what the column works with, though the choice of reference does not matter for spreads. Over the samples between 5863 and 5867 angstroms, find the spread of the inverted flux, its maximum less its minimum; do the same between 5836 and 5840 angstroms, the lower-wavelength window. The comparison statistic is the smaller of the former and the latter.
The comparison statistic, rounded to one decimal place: 4.5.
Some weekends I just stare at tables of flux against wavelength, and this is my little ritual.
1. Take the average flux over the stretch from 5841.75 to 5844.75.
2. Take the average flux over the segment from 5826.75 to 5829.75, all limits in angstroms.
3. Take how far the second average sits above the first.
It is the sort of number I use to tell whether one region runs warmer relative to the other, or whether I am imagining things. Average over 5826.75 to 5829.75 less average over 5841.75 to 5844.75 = 3.3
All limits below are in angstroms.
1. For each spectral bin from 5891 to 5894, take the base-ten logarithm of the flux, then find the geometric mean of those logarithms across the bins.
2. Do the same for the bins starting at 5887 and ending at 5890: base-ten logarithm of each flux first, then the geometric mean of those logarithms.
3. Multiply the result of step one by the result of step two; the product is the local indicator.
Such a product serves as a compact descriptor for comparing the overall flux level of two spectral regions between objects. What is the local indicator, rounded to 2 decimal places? 1.72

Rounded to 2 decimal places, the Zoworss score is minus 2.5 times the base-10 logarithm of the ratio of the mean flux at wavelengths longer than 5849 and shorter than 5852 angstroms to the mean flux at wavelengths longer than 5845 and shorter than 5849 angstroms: -0.04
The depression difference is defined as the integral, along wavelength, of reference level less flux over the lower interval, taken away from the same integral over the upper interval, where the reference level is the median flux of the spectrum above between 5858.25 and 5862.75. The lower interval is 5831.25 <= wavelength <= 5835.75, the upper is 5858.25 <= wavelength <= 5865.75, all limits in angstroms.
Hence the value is 23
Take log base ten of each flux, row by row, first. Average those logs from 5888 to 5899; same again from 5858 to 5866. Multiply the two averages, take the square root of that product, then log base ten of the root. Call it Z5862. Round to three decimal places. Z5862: 0.142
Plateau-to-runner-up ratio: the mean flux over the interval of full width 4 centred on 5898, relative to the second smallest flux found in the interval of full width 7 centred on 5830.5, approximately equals 0.84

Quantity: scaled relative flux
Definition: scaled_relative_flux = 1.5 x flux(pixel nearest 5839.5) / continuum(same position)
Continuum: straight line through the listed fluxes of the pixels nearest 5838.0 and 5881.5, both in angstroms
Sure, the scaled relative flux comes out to 1.64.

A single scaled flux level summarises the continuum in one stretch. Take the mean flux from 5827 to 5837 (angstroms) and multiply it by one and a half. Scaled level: 44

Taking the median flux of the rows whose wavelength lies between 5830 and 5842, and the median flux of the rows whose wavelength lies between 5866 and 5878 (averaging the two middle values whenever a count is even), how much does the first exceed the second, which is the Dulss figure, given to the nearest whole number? 0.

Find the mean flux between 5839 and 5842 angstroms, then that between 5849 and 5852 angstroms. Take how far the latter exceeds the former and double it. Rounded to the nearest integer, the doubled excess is -2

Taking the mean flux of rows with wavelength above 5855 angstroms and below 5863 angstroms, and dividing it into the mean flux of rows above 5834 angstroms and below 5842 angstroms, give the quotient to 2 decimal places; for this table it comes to 1.05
